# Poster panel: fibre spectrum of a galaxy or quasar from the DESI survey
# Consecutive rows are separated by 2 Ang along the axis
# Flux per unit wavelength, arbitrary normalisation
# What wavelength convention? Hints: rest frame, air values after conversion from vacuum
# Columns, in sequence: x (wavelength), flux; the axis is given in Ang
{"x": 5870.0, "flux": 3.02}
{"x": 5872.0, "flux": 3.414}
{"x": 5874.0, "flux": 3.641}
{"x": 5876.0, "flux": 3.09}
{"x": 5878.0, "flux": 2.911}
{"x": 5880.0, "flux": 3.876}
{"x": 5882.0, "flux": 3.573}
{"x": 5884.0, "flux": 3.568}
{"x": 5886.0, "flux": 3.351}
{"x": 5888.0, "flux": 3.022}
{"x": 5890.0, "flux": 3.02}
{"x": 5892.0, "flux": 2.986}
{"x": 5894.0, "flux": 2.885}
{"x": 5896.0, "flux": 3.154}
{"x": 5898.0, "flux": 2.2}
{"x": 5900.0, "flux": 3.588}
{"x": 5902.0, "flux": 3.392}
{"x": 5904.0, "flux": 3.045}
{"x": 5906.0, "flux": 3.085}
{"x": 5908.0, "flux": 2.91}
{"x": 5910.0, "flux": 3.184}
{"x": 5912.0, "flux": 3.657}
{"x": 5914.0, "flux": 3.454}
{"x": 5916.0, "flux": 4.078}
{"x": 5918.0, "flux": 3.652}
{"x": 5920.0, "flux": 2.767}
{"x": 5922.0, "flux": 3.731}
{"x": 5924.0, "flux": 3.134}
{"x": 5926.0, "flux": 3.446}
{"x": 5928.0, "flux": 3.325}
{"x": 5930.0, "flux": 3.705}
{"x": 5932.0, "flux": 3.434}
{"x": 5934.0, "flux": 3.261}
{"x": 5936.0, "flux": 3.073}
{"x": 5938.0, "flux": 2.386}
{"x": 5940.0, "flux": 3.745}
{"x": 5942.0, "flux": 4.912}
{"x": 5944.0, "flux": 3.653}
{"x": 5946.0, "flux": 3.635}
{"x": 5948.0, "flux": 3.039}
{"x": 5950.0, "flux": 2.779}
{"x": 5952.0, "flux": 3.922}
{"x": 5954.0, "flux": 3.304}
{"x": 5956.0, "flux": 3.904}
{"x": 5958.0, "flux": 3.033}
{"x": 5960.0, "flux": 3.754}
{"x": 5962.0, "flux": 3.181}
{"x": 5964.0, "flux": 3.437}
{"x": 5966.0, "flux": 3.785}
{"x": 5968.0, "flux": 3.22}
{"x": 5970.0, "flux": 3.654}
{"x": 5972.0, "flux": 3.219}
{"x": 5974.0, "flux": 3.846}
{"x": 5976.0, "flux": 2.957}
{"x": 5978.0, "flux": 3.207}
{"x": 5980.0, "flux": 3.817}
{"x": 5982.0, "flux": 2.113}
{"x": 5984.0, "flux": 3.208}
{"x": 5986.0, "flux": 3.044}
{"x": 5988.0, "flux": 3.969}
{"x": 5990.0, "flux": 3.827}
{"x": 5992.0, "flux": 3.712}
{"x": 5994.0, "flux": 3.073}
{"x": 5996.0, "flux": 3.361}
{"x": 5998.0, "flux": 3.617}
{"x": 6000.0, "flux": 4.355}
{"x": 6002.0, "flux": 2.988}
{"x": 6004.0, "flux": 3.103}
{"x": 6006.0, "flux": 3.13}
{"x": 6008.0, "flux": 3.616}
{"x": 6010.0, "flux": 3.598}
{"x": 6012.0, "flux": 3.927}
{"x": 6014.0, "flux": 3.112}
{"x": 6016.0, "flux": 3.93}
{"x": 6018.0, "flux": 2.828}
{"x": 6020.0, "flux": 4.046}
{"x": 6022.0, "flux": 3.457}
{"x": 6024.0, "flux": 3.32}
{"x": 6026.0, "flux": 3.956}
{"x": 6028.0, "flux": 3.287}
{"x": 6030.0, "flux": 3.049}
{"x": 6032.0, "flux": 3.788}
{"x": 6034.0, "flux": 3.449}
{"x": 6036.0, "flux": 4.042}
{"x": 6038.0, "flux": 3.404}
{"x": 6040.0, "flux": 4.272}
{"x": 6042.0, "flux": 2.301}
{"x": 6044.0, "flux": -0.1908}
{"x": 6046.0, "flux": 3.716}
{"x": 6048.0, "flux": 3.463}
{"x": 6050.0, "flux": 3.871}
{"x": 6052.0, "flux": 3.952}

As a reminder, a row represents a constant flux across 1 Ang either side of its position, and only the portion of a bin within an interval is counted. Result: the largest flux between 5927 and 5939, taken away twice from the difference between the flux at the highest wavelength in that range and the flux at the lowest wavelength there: -8.3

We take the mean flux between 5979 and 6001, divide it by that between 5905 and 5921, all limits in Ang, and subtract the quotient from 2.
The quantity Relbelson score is 0.97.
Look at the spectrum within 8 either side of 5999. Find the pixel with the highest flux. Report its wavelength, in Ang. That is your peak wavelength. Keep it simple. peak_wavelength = 6000.0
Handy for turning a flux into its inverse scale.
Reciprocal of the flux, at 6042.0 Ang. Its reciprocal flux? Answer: 0.43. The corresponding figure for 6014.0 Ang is 0.32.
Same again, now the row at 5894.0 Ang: 0.35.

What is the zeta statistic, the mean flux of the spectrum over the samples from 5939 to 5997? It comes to 3.46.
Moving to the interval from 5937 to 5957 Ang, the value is 3.53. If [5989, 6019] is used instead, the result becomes 3.48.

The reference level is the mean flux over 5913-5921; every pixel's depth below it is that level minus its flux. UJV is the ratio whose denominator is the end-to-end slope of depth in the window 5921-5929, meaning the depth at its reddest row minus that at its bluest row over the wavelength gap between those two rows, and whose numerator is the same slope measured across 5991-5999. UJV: 0.23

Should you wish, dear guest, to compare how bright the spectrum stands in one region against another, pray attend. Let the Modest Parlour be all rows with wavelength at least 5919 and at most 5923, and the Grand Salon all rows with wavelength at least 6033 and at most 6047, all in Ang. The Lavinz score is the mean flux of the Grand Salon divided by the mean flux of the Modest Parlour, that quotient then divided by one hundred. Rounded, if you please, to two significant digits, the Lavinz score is 0.0092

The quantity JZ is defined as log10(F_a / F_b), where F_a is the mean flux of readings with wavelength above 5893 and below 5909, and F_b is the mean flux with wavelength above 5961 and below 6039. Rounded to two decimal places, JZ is -0.06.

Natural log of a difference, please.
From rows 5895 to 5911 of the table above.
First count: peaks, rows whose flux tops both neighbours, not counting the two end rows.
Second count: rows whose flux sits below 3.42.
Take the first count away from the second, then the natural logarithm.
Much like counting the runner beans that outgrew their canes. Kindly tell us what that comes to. 1.6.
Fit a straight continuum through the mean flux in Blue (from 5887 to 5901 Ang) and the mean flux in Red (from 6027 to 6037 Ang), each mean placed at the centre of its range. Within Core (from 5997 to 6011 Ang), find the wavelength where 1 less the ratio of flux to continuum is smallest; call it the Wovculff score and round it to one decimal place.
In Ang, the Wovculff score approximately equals 6000.0 Ang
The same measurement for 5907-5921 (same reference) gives 5916.0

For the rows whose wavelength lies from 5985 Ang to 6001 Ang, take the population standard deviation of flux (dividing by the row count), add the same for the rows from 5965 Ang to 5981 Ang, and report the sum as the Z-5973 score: 0.75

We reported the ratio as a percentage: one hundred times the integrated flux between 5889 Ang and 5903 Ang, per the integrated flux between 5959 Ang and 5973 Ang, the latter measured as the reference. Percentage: 88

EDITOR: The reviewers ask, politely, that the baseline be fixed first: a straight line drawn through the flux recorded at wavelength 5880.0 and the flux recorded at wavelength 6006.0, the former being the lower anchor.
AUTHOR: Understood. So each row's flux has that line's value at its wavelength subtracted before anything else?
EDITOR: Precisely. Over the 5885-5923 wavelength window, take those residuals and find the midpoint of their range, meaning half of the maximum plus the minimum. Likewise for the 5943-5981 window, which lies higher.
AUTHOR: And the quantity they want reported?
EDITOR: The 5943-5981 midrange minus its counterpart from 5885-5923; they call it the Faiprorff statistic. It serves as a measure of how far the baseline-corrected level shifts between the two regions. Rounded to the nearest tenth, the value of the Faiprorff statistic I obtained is 0.5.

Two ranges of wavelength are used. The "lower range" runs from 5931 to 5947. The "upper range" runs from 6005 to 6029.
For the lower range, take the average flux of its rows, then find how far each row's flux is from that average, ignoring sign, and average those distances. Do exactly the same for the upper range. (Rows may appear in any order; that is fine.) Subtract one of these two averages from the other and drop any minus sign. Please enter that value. 0.15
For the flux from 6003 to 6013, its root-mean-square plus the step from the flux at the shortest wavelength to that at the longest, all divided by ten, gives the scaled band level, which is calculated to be 0.43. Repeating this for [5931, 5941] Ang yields 0.35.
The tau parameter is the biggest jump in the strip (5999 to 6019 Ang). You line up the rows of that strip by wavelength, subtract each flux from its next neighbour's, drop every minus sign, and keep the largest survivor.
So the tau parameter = 1.4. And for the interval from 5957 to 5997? 1.7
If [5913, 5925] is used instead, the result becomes 1.0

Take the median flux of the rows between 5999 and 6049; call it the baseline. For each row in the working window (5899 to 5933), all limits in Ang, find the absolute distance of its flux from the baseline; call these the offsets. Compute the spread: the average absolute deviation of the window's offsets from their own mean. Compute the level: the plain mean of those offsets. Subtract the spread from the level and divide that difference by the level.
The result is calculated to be 0.39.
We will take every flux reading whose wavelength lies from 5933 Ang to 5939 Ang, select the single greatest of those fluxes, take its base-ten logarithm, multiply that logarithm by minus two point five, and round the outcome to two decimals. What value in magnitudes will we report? -1.28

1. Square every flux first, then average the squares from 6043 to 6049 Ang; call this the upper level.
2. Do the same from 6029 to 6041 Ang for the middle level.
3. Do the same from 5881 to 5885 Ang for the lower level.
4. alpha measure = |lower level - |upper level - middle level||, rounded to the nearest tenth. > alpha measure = 7.7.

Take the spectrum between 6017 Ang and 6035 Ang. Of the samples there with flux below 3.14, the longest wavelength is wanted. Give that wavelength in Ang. 6030.0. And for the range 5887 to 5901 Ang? 5898.0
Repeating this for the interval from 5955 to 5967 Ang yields 5958.0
